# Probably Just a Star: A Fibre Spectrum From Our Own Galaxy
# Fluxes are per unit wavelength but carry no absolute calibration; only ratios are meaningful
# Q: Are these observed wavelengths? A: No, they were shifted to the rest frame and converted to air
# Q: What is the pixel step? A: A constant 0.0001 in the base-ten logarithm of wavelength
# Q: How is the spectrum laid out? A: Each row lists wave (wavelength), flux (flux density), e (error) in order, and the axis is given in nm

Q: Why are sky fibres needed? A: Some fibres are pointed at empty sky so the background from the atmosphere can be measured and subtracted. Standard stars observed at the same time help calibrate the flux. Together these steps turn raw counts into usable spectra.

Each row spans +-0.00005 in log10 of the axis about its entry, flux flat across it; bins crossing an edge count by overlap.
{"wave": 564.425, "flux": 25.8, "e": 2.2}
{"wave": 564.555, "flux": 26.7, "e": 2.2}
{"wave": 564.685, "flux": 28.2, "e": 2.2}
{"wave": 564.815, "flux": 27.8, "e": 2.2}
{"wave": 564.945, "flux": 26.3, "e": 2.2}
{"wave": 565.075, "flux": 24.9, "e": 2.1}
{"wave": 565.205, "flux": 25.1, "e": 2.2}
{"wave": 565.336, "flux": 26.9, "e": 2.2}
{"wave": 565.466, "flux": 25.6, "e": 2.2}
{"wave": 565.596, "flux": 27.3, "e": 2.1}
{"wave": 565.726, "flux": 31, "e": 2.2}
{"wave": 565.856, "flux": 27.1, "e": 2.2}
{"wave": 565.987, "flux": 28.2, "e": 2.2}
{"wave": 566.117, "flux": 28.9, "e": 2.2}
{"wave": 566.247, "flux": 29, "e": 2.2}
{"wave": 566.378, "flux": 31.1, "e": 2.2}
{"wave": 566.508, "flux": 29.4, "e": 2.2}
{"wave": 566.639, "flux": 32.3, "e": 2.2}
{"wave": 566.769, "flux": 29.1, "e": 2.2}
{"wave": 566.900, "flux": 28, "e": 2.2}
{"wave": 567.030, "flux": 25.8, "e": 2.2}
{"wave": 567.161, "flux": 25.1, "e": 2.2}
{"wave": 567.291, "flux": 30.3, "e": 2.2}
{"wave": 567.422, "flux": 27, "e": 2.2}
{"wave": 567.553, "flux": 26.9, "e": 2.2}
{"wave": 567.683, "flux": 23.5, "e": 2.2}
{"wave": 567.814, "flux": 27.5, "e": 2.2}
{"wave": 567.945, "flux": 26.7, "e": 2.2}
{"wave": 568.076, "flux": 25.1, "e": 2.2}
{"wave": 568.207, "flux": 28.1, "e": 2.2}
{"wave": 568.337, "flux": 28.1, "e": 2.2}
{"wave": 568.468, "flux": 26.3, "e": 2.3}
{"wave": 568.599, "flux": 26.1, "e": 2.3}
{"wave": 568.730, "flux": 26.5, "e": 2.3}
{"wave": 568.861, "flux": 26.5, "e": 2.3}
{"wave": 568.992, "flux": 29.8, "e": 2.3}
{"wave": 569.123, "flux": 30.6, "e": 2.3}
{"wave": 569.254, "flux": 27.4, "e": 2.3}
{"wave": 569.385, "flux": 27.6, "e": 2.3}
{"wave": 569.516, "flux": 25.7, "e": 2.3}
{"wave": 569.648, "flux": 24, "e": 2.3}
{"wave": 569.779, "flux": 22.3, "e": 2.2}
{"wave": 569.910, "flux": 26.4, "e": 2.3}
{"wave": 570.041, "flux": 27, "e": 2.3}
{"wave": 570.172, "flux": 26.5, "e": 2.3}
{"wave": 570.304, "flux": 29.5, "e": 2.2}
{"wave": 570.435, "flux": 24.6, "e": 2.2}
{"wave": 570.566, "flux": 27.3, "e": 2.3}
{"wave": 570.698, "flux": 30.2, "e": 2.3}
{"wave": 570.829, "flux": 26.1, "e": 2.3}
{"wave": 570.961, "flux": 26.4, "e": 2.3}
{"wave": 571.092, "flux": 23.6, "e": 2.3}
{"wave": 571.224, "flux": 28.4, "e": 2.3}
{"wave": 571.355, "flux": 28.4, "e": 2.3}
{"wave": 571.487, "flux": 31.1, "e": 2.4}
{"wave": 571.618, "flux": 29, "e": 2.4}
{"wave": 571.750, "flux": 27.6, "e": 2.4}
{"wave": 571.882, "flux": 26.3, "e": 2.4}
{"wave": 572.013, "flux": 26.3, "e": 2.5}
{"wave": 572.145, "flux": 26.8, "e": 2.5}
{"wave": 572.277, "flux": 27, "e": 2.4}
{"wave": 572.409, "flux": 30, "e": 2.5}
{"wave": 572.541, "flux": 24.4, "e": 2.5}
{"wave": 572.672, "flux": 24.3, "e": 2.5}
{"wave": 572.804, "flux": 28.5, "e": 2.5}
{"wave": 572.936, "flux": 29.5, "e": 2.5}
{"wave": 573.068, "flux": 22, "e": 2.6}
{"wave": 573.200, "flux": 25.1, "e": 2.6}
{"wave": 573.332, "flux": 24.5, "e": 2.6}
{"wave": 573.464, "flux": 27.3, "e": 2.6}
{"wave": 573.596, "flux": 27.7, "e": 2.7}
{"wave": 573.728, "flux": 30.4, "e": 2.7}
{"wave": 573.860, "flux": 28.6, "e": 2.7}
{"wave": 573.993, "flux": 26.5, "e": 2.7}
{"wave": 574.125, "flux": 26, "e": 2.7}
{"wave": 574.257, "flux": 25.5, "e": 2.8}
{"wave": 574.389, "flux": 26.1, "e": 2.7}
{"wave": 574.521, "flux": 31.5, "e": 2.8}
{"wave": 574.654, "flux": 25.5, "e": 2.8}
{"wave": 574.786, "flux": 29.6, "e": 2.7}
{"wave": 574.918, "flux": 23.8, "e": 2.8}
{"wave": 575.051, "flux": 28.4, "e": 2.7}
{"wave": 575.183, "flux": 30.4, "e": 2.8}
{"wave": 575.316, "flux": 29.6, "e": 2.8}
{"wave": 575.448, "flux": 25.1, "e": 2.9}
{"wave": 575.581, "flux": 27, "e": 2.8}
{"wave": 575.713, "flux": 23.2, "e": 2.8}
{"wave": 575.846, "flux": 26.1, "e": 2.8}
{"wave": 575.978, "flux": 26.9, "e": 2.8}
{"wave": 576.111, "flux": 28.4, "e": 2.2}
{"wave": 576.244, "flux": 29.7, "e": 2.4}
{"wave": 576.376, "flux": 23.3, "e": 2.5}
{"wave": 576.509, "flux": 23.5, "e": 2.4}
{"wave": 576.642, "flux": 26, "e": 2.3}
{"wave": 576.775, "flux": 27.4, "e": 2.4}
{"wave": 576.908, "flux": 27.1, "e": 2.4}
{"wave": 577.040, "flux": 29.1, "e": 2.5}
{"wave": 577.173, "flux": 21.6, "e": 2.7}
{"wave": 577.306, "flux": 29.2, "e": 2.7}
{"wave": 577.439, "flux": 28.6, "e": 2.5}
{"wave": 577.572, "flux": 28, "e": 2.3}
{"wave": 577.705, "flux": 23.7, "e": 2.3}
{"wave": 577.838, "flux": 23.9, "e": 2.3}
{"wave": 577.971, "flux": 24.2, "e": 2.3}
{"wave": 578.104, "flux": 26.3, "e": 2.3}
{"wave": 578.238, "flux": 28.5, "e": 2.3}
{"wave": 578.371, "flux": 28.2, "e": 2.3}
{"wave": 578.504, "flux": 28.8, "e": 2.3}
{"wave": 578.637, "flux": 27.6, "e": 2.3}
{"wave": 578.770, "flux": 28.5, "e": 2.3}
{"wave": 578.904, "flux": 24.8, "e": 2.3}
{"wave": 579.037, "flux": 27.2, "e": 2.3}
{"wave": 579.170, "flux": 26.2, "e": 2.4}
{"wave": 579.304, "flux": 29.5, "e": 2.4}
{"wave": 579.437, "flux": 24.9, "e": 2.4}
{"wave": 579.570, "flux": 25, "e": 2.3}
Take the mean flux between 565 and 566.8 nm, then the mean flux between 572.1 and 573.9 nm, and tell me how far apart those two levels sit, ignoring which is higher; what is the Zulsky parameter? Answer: 1.41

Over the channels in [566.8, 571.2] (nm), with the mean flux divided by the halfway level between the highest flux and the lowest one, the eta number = 1.01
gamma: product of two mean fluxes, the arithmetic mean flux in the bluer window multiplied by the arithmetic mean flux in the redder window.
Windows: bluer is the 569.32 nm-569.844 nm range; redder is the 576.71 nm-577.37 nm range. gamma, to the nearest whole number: 669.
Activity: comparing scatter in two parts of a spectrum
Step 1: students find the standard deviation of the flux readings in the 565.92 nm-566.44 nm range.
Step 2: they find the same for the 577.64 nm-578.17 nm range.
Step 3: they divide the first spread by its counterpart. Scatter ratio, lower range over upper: 1.0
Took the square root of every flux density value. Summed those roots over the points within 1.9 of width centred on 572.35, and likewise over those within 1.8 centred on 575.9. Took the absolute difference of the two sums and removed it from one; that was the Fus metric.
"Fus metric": 0.73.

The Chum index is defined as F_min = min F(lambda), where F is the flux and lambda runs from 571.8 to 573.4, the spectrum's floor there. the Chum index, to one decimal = 22.0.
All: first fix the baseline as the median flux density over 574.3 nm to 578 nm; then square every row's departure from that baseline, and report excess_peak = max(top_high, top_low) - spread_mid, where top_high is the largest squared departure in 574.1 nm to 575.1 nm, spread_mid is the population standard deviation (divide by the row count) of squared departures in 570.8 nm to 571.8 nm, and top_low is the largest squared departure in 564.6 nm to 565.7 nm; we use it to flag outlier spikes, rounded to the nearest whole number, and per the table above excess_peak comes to 15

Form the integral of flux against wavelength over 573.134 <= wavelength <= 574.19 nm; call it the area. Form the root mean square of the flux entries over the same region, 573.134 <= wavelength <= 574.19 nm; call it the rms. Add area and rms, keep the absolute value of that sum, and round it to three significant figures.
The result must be 55.6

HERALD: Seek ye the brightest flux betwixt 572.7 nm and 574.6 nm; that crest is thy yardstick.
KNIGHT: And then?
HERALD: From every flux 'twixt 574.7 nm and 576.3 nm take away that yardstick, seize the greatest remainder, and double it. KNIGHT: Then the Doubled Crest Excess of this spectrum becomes -2.2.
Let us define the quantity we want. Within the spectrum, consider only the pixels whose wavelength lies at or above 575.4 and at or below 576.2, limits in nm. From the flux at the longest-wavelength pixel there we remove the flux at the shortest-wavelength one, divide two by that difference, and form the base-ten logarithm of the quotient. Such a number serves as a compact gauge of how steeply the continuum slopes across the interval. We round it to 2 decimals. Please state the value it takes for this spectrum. -0.22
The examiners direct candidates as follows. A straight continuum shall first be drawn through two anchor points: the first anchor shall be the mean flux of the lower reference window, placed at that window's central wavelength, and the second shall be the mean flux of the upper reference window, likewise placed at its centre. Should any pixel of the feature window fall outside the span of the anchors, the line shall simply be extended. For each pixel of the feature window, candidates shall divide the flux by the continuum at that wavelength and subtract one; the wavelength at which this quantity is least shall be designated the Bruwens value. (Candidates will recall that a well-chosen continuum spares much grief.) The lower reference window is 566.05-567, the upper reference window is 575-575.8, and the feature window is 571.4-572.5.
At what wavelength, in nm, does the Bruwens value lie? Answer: 571.882 nm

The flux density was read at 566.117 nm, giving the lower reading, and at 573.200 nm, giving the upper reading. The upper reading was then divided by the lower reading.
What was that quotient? 0.87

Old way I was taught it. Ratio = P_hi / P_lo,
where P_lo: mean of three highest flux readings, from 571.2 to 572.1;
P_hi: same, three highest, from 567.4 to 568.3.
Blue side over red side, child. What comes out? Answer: 0.933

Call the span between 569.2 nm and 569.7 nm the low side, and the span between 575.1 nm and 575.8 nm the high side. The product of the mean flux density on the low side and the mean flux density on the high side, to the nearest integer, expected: 708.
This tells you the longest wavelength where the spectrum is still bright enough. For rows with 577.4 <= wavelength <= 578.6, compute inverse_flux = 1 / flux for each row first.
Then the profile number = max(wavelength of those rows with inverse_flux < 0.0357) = 578.504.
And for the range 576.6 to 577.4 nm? 577.306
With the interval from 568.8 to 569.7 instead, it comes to 569.123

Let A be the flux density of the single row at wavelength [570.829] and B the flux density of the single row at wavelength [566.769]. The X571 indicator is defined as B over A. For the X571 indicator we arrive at 1.11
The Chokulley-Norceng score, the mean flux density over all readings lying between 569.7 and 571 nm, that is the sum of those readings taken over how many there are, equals 26.6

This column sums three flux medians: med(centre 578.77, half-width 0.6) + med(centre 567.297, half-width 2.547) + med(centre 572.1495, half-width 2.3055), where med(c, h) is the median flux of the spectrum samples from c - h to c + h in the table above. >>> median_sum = 82.1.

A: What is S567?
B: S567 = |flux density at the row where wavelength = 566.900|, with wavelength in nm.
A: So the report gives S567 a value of 28.0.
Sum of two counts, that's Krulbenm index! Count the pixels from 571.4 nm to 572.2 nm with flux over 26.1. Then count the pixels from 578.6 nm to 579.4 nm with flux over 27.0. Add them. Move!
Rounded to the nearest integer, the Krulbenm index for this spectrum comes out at 10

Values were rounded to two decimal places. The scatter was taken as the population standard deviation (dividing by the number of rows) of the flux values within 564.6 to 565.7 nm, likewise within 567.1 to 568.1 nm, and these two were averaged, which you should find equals 1.53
